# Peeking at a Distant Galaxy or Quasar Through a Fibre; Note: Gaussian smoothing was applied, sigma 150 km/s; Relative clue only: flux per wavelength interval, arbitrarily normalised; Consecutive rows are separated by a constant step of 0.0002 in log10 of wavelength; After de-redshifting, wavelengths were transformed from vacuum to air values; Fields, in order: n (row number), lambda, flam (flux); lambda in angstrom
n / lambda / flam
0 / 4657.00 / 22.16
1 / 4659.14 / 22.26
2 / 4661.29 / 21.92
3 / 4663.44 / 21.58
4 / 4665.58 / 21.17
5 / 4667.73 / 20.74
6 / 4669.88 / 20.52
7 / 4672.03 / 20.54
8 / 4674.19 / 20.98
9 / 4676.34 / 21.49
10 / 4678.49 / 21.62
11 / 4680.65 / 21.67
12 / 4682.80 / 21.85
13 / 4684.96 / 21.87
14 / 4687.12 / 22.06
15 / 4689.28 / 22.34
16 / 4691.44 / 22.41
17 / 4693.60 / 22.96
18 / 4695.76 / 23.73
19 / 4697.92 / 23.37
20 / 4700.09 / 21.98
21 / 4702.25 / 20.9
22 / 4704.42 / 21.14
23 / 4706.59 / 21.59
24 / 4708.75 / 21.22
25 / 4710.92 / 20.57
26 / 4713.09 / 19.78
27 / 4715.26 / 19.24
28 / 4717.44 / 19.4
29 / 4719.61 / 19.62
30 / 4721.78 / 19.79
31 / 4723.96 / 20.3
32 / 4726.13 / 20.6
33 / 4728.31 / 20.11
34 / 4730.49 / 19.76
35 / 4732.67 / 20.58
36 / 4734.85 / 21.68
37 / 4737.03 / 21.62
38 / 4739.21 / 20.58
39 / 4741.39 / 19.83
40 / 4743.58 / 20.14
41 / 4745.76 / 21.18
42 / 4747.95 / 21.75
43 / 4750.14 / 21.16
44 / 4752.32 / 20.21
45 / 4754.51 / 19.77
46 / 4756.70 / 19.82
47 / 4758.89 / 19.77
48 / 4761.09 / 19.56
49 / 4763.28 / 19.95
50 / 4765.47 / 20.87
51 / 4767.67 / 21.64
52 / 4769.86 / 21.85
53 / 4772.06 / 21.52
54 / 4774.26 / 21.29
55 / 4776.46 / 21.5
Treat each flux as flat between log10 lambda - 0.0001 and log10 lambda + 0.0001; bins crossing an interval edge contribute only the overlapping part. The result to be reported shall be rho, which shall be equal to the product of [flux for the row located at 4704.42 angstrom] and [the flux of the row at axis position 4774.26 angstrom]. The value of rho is 450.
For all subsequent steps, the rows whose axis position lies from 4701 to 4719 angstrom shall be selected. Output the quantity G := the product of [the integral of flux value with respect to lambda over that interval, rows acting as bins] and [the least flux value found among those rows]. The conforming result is 7090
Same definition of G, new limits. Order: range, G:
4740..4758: 7288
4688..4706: 8399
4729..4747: 7350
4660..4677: 7367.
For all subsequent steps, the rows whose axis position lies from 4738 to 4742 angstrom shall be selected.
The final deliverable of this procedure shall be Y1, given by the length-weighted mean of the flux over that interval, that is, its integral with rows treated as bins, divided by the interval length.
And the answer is 20.3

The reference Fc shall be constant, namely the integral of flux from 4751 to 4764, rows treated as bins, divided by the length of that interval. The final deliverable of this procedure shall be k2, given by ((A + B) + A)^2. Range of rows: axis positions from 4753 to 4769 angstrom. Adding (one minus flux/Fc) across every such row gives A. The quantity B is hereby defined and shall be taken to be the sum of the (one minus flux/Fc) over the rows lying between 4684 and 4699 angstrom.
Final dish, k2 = 1.5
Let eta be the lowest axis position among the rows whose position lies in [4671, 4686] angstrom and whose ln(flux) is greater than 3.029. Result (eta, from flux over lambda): 4674.19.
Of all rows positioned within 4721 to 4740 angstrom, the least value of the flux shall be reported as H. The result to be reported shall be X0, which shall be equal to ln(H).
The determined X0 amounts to 2.98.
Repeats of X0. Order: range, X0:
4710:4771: 2.96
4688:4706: 3.04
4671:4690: 3.02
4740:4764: 2.97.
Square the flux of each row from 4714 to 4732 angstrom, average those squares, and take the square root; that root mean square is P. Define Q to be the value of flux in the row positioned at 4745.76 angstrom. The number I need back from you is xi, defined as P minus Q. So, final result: -1.3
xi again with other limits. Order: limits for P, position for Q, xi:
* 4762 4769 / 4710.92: 0.3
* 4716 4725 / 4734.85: -1.9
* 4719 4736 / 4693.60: -2.6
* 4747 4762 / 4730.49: 0.5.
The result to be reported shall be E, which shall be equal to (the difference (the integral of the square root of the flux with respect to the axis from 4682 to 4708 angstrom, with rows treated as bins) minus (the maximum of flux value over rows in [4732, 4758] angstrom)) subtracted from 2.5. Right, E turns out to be -98.2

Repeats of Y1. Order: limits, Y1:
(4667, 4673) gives 20.6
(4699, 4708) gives 21.4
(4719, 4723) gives 19.7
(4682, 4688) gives 21.9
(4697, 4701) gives 22.6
